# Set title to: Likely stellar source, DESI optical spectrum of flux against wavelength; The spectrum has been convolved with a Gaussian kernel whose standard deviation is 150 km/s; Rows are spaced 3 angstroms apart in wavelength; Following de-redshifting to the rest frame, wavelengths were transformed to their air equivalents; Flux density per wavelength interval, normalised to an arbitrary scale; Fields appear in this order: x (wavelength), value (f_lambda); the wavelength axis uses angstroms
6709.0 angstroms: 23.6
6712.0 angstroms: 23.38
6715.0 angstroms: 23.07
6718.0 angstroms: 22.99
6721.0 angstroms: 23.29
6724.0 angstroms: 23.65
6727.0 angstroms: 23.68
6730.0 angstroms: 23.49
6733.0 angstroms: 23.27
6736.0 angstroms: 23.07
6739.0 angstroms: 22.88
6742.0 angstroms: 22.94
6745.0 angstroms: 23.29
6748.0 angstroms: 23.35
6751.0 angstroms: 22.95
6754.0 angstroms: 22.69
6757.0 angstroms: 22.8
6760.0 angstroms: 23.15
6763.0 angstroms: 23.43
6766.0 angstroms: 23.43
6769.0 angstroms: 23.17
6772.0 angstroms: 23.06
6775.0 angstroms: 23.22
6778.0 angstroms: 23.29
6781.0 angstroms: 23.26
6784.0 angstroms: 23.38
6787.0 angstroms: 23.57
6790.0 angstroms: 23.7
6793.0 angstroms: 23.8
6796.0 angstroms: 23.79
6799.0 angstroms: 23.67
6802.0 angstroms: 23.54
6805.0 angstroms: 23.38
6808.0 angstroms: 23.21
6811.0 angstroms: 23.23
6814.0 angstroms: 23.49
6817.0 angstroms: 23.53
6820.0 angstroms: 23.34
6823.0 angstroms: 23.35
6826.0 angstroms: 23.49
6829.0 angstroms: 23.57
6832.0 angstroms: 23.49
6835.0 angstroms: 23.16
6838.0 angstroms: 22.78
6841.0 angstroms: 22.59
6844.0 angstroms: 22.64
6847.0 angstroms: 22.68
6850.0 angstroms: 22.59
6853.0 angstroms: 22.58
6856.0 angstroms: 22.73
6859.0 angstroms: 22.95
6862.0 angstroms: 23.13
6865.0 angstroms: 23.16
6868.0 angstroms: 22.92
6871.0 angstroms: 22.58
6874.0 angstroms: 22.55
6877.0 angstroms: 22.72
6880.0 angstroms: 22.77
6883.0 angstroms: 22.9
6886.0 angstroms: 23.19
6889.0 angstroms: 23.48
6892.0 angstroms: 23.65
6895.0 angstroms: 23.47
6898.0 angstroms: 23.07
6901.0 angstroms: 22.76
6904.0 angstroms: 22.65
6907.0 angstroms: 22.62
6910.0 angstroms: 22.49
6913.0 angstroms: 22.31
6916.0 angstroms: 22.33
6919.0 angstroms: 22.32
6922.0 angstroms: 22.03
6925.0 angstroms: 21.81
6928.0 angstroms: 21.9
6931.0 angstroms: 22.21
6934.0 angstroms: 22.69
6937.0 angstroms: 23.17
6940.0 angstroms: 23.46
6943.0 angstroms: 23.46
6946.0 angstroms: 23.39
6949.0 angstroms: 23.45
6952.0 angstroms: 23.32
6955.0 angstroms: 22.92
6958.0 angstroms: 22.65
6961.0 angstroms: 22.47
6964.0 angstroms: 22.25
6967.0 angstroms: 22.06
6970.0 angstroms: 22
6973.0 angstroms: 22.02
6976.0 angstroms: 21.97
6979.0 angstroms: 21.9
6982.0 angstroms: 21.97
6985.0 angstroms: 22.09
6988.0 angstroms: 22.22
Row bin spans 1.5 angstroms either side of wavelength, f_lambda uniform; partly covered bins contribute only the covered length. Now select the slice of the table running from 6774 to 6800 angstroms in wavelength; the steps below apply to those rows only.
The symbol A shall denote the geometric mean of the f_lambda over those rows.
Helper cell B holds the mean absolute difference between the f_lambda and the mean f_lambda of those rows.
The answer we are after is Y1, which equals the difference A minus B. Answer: 23.3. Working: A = 23.5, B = 0.207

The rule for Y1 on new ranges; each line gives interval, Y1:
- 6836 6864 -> 22.6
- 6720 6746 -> 23.1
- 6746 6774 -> 22.9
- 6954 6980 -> 22.0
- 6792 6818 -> 23.3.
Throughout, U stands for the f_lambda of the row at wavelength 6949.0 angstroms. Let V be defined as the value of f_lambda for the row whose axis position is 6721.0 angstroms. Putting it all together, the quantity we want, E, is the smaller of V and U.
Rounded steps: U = 23.45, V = 23.29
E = 23.3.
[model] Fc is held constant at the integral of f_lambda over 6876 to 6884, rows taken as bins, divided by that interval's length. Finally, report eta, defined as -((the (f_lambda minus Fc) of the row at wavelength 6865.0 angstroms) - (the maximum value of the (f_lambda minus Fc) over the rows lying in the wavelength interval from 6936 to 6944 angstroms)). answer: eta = 0.3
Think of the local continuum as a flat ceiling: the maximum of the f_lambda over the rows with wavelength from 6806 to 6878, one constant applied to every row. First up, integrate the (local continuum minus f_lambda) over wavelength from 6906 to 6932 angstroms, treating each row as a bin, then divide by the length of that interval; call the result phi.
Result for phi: 1.35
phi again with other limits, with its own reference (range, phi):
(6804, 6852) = 0.42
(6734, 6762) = 0.54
